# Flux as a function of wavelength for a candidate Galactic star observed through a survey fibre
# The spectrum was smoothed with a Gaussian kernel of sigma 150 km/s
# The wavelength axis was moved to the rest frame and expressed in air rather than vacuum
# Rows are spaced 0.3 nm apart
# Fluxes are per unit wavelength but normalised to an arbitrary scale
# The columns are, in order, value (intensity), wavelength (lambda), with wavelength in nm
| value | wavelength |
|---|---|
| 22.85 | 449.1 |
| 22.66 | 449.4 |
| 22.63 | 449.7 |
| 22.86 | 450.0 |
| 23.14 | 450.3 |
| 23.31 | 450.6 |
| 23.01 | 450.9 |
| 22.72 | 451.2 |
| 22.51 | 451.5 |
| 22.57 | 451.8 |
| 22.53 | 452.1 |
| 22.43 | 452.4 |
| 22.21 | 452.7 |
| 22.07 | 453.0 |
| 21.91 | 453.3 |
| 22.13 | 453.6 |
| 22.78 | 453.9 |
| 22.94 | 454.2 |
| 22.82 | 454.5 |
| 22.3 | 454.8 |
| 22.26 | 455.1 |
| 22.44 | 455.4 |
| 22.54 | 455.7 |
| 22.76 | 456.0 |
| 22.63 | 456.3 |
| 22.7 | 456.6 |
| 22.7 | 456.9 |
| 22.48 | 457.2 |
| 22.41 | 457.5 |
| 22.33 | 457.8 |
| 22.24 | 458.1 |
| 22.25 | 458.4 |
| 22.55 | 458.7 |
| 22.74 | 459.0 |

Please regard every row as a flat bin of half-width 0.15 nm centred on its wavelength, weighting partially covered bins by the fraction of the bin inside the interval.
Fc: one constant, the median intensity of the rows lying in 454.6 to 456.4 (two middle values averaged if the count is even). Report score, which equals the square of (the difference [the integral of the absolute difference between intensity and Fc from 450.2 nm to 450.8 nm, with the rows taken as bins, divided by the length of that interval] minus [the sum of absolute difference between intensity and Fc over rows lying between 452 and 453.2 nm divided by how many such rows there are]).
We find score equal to 0.275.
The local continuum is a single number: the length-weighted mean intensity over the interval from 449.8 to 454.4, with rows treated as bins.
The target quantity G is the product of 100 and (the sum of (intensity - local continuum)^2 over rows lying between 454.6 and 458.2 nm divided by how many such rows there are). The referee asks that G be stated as 5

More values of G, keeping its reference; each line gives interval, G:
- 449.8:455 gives 15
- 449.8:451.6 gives 17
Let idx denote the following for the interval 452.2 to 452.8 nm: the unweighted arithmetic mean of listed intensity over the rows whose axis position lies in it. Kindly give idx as 22.3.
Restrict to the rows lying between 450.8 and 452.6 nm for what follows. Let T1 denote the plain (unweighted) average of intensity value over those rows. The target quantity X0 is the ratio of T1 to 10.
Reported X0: 2.26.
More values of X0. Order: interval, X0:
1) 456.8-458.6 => 2.24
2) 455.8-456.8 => 2.27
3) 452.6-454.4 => 2.23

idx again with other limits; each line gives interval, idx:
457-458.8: 22.4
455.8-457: 22.7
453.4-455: 22.6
